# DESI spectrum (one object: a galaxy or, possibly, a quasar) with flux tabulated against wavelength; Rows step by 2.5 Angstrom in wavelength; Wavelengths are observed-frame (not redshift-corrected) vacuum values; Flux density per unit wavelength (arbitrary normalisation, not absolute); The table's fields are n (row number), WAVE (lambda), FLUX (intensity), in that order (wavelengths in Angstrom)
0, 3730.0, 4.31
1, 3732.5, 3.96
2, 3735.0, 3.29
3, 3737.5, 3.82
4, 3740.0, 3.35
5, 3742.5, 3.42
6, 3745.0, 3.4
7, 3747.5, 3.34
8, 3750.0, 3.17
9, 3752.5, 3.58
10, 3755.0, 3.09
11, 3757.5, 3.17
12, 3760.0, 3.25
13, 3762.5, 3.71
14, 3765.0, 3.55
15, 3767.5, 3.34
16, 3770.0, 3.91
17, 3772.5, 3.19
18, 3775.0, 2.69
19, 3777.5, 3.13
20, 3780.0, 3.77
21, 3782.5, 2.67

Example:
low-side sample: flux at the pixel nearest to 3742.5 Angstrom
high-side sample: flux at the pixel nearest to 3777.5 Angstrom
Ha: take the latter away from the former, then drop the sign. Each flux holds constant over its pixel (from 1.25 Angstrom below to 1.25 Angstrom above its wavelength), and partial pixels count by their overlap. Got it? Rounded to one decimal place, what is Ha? 0.3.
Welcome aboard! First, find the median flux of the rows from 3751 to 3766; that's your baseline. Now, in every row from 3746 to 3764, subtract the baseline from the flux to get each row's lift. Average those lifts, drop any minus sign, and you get 0.07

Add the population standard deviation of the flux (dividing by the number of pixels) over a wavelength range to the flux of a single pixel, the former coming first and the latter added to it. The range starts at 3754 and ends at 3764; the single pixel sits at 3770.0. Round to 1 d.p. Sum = 4.2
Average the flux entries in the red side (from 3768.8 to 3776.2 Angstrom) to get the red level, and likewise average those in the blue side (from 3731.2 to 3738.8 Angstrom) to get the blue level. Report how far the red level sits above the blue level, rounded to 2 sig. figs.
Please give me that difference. -0.43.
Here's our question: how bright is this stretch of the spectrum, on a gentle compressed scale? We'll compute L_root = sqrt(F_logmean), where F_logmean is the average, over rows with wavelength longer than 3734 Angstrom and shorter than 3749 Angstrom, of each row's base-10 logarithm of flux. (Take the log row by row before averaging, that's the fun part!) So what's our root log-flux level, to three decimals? 0.732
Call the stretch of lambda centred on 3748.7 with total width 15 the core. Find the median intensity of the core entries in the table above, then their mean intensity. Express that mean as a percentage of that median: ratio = 99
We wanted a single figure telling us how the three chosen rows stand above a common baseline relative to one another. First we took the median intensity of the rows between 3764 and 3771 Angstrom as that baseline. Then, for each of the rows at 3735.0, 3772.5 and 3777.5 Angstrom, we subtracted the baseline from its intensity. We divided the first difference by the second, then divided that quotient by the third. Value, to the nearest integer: -2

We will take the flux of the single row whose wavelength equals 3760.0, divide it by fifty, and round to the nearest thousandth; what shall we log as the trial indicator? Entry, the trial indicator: 0.065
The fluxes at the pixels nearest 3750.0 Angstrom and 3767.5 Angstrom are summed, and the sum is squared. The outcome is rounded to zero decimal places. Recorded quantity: 42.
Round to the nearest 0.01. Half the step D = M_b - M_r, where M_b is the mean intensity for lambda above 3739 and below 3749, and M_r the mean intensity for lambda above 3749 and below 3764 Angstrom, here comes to 0.02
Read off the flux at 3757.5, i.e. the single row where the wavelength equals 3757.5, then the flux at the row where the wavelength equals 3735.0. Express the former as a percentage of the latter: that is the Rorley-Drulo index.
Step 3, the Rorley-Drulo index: 96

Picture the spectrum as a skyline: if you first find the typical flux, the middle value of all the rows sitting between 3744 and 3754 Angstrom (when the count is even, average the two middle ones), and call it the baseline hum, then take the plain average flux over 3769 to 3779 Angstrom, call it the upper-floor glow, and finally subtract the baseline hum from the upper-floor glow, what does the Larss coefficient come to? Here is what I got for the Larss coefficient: -0.14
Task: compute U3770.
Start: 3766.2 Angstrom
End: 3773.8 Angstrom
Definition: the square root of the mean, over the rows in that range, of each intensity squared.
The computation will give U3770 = 3.49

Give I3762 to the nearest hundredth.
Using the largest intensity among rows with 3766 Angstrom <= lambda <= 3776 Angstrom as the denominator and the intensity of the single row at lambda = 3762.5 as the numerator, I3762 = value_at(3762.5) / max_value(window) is 0.95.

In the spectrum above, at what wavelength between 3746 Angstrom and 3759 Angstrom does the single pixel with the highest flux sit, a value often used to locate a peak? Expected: 3752.5 Angstrom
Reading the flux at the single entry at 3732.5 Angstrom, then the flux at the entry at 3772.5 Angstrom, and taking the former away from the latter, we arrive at -0.77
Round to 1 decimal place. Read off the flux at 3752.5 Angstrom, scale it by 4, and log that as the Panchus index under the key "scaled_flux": 14.3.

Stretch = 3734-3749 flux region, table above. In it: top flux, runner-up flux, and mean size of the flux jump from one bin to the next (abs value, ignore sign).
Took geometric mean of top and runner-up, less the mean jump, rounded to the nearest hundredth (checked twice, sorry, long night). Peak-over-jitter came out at 3.38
